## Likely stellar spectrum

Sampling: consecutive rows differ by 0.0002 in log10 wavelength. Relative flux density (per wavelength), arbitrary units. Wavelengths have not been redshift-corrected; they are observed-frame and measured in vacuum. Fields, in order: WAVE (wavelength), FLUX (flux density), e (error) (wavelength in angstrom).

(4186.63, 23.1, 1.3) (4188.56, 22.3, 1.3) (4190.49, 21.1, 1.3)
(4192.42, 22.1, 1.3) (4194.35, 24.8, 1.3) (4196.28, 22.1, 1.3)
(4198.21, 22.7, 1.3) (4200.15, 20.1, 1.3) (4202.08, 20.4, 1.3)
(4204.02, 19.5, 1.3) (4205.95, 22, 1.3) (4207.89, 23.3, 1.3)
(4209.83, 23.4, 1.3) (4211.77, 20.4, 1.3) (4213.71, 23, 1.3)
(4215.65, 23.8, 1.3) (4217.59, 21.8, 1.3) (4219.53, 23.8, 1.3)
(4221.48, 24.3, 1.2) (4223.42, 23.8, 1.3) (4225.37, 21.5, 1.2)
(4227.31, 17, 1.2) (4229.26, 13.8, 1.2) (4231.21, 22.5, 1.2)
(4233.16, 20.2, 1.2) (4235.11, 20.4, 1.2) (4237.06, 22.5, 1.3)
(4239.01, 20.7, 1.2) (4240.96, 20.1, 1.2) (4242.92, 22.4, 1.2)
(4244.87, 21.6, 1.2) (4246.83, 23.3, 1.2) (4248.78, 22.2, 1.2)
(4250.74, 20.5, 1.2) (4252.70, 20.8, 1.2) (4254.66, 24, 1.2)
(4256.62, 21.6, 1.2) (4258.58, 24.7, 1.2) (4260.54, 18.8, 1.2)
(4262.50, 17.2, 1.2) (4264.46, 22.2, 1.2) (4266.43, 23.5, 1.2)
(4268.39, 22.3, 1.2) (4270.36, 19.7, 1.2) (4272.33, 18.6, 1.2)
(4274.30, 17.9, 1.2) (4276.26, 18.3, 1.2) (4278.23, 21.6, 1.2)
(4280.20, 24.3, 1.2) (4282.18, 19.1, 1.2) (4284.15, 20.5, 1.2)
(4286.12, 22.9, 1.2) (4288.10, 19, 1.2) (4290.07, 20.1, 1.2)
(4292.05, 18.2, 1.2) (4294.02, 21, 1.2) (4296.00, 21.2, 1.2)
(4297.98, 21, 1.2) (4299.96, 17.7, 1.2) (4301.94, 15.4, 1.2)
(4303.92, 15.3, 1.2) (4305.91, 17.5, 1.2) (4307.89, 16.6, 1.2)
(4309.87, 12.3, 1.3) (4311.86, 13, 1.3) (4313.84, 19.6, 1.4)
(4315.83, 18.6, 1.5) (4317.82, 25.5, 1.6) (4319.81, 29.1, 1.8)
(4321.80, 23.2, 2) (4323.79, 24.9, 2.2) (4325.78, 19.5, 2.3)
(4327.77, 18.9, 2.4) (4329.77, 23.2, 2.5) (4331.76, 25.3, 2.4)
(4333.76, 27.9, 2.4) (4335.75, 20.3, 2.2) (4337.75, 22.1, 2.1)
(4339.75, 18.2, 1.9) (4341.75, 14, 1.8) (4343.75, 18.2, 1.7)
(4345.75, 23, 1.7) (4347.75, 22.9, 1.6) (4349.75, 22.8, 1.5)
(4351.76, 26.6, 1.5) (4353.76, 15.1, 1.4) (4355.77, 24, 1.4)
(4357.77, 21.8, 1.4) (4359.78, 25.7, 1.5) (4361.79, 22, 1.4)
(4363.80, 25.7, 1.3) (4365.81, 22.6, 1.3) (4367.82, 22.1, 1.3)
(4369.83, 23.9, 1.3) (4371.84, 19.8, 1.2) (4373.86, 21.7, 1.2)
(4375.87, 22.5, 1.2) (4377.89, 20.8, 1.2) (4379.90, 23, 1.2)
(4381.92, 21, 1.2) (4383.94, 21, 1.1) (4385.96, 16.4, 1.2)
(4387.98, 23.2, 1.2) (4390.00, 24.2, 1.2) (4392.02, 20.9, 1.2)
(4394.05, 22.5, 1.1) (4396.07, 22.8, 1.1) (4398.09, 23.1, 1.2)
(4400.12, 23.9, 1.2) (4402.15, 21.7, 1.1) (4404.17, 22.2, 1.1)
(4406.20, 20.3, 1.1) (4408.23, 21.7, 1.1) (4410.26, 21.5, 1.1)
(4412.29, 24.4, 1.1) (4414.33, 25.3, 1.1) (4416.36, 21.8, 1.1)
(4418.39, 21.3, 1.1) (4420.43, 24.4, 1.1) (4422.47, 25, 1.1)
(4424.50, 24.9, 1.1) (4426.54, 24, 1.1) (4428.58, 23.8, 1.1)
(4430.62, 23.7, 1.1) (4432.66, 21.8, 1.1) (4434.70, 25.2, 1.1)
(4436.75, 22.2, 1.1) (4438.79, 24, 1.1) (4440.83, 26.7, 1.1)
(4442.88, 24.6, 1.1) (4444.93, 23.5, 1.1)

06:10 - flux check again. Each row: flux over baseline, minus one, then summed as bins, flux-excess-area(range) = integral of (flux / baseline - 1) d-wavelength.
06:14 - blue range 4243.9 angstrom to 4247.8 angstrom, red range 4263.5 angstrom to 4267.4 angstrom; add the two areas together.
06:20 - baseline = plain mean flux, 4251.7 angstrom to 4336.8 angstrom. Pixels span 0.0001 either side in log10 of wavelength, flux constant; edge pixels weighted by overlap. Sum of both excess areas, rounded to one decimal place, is 0.8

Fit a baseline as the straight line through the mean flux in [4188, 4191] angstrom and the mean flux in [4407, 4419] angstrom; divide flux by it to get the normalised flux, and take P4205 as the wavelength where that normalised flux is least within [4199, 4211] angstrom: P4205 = 4204.02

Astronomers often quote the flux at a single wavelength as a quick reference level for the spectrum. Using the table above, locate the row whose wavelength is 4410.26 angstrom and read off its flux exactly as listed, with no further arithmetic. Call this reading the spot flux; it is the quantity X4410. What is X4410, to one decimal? 21.5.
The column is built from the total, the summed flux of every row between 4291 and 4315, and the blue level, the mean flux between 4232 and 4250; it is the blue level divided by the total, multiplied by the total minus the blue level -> 19.3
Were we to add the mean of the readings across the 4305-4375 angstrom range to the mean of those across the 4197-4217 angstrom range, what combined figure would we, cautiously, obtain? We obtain 43.2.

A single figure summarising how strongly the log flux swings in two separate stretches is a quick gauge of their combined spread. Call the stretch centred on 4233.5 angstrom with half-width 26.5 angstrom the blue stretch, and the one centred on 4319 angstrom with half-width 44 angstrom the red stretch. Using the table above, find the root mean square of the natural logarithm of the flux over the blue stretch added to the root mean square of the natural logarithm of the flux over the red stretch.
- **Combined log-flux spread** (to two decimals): 6.09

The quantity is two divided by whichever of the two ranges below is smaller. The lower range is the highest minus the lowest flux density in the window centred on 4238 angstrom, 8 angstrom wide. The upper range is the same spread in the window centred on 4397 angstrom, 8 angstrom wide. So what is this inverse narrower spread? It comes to 1.4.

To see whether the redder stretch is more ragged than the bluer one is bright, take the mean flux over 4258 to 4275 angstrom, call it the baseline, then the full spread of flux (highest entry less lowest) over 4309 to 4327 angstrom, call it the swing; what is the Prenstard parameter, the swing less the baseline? -3.7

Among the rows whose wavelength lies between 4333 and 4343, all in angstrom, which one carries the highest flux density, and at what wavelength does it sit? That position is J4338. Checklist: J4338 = 4333.76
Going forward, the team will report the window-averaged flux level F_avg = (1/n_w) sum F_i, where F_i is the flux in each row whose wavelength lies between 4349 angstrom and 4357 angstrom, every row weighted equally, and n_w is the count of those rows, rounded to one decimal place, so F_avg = 22.1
